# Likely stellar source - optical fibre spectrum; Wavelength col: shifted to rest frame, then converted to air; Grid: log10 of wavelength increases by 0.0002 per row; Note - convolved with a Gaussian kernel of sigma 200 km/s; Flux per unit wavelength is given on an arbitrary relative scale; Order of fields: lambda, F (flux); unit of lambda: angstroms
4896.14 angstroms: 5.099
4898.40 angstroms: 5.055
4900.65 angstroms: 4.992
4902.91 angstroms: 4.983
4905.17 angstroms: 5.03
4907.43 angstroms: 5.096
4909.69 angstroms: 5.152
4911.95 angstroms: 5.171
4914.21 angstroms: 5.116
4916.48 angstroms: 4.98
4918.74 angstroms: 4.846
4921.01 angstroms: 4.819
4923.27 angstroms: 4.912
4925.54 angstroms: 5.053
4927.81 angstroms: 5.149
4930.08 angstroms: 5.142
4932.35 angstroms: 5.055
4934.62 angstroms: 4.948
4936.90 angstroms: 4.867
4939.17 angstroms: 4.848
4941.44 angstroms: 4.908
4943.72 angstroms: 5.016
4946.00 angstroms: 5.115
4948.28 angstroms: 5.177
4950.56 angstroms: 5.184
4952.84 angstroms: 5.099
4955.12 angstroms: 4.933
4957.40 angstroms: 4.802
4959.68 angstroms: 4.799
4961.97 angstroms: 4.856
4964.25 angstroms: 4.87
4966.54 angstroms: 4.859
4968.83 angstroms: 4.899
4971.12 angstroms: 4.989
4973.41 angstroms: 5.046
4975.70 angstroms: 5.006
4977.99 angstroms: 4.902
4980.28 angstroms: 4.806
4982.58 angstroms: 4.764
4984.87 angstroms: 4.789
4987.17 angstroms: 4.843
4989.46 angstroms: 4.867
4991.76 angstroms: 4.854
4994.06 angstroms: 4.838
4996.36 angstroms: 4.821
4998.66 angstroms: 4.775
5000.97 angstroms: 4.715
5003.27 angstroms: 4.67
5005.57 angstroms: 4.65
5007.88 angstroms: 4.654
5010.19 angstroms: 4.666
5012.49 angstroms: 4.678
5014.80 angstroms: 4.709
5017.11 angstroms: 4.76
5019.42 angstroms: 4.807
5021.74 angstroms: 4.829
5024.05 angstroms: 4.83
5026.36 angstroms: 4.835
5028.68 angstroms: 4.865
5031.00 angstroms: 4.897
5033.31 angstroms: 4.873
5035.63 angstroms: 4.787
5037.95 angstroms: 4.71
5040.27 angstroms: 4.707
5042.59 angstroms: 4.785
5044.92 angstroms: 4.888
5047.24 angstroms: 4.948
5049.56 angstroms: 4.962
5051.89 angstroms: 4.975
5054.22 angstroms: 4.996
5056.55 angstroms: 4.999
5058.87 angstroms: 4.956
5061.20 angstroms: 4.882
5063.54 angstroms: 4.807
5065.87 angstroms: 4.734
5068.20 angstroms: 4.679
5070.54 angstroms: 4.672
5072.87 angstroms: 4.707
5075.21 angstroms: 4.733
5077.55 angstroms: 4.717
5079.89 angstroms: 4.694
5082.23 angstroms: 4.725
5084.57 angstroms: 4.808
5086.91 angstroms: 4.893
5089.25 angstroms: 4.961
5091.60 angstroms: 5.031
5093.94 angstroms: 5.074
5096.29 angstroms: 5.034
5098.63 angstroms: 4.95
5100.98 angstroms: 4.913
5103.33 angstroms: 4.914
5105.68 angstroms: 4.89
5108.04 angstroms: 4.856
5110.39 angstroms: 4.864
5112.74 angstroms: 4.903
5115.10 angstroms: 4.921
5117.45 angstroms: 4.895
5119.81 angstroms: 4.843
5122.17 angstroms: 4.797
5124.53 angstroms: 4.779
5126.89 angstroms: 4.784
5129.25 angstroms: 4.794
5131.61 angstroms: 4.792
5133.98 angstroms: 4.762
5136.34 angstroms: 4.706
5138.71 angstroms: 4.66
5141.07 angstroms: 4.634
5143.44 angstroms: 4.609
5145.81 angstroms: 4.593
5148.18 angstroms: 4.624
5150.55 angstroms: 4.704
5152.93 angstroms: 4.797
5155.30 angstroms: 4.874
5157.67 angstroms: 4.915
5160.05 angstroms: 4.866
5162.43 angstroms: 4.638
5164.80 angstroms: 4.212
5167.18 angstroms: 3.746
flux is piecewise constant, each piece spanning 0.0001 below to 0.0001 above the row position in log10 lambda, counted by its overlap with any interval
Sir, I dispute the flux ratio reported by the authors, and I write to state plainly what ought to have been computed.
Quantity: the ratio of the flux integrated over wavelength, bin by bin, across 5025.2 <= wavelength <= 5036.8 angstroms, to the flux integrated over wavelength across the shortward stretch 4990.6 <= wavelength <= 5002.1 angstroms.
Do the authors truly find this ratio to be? 1.02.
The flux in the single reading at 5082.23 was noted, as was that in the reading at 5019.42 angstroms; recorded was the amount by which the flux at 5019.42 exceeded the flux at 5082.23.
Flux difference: 0.1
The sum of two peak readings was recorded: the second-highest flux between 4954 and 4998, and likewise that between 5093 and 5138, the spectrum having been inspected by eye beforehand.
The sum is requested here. 10.0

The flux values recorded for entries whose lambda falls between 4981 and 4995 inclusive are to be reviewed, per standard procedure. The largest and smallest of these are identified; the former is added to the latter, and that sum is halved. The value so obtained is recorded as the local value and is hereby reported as 4.82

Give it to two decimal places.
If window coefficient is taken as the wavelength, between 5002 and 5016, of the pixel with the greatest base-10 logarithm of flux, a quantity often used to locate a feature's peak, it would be 5014.80 angstroms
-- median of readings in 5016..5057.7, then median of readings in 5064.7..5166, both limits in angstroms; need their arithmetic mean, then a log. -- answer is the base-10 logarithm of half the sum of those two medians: 0.683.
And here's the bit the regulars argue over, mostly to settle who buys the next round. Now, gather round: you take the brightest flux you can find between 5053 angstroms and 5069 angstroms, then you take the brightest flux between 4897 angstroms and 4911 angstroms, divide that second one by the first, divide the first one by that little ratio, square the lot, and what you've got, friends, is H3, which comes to 23.5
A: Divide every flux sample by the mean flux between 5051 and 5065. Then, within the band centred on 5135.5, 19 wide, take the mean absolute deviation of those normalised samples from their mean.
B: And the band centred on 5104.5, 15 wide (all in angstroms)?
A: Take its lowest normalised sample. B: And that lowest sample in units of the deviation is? 74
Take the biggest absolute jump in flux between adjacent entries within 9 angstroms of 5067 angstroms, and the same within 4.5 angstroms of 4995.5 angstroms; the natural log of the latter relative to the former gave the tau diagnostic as -0.5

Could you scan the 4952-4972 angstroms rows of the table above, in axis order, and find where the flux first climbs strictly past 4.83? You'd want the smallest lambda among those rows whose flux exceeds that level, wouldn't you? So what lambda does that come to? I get 4952.84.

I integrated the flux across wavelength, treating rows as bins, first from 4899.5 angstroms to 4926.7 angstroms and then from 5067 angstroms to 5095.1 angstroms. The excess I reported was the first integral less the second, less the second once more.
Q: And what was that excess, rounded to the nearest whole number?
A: -134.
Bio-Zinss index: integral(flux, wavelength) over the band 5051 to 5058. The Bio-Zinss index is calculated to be 35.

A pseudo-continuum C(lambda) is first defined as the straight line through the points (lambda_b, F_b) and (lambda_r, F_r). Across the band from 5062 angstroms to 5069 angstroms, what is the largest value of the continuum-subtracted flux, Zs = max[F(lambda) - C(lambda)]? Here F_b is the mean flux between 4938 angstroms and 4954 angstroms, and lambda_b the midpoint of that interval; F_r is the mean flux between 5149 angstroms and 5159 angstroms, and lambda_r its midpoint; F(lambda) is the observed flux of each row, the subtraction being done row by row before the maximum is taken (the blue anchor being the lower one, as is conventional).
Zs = -0.11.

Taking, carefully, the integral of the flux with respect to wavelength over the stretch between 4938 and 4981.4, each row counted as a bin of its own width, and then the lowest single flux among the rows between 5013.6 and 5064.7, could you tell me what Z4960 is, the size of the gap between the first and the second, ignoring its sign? 210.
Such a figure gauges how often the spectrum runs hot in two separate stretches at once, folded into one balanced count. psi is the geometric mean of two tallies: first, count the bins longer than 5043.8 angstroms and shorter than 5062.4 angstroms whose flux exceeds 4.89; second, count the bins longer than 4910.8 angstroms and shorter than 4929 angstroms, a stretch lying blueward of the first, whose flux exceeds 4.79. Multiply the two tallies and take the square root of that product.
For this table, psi 6.9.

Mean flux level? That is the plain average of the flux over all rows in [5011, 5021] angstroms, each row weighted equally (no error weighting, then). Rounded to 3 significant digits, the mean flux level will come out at 4.74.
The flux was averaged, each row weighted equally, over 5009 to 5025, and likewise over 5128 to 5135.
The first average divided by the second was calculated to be 0.99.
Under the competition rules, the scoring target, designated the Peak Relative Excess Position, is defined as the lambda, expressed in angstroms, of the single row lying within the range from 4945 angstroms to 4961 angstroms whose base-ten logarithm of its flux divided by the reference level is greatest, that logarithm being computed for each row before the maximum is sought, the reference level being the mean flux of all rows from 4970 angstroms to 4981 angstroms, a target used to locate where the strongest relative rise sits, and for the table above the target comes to 4950.56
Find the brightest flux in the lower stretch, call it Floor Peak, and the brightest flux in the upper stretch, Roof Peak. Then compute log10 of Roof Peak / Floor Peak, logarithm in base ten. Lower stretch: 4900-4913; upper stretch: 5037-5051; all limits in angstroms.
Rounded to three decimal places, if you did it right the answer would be -0.018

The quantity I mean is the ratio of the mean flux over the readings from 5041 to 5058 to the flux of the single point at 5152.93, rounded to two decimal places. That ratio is 1.03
